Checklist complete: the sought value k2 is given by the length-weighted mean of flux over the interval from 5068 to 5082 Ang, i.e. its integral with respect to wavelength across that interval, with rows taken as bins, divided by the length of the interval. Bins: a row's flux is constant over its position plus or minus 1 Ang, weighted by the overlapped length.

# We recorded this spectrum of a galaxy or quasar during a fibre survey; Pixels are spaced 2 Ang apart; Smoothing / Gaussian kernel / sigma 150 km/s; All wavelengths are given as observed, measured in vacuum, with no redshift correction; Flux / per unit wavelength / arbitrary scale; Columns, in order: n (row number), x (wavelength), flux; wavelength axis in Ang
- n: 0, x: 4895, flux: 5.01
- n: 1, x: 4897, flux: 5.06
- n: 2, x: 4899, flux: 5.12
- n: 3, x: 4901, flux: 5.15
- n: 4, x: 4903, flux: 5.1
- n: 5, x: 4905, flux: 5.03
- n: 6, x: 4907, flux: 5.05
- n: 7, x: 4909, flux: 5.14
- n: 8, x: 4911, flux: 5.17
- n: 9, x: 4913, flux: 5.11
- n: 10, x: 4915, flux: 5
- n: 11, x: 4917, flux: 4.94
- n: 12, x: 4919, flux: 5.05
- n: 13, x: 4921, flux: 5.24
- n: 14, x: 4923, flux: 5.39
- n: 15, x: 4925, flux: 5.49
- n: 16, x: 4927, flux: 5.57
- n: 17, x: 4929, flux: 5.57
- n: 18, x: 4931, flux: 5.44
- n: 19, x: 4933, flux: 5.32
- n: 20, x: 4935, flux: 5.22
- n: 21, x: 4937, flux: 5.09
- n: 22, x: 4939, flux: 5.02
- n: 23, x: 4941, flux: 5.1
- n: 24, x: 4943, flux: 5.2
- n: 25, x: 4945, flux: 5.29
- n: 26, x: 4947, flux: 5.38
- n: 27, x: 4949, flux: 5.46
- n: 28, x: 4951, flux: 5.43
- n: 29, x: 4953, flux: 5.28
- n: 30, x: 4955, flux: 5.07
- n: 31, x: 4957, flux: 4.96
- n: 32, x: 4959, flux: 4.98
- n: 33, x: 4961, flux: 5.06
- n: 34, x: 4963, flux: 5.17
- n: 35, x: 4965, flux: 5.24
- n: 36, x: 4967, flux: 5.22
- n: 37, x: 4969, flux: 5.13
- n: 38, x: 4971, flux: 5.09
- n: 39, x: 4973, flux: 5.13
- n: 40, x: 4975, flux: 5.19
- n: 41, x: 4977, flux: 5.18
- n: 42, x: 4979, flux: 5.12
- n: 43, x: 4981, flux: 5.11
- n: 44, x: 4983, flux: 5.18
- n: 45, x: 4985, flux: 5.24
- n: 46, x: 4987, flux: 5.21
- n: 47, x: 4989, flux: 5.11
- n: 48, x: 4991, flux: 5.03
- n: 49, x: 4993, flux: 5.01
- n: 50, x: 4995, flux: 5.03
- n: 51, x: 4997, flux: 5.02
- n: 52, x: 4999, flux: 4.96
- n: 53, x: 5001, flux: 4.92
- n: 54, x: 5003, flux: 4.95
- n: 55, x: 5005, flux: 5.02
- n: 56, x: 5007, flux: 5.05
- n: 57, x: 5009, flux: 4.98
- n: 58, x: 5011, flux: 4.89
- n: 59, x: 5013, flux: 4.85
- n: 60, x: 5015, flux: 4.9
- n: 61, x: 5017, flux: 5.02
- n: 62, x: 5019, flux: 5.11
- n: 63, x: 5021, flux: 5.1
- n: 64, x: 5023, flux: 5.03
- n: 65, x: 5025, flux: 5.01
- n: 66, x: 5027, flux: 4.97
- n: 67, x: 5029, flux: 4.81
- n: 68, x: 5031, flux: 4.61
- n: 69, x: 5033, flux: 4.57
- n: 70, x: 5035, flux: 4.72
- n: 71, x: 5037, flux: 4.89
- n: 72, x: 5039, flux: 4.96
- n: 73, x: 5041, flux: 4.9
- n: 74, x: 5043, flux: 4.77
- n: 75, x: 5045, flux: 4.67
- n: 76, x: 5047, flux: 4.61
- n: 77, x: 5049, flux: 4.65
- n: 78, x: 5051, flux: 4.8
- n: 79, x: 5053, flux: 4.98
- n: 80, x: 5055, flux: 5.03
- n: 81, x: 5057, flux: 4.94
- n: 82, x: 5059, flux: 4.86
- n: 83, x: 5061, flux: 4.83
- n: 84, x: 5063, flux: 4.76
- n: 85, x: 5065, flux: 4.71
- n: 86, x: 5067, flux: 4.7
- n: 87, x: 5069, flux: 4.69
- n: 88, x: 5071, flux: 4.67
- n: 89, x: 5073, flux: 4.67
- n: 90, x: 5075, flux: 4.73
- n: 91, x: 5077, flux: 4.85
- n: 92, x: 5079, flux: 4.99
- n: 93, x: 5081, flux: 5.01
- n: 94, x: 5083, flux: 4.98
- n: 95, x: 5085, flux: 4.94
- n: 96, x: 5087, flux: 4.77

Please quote 4.8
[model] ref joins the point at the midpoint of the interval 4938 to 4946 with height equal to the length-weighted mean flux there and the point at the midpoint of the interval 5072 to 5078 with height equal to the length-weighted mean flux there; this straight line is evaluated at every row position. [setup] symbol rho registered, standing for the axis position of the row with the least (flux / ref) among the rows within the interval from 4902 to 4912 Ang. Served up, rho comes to 4905 Ang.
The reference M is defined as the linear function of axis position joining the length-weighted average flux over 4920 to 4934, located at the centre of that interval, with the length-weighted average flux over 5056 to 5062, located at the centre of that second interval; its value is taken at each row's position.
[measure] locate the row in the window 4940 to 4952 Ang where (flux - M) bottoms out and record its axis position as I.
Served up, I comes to 4941 Ang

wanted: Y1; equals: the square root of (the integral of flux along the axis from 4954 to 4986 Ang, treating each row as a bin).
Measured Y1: 12.8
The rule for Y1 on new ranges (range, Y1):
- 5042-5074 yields 12.4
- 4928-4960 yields 12.9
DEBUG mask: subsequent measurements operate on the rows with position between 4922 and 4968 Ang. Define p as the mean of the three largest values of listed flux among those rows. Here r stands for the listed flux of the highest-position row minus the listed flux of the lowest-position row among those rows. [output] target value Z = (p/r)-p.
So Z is -38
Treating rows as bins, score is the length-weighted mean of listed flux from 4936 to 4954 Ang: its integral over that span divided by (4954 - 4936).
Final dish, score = 5.25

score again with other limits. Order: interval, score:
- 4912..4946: 5.24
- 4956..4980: 5.12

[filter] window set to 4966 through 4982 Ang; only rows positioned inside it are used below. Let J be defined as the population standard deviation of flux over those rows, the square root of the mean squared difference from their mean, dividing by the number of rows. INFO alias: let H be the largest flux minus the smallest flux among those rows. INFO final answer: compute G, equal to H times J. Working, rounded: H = 0.1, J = 0.04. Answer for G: 0.01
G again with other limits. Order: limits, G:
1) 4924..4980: 0.10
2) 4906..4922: 0.03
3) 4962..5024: 0.04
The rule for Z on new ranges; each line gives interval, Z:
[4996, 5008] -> 163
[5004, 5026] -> -514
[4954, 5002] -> -40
